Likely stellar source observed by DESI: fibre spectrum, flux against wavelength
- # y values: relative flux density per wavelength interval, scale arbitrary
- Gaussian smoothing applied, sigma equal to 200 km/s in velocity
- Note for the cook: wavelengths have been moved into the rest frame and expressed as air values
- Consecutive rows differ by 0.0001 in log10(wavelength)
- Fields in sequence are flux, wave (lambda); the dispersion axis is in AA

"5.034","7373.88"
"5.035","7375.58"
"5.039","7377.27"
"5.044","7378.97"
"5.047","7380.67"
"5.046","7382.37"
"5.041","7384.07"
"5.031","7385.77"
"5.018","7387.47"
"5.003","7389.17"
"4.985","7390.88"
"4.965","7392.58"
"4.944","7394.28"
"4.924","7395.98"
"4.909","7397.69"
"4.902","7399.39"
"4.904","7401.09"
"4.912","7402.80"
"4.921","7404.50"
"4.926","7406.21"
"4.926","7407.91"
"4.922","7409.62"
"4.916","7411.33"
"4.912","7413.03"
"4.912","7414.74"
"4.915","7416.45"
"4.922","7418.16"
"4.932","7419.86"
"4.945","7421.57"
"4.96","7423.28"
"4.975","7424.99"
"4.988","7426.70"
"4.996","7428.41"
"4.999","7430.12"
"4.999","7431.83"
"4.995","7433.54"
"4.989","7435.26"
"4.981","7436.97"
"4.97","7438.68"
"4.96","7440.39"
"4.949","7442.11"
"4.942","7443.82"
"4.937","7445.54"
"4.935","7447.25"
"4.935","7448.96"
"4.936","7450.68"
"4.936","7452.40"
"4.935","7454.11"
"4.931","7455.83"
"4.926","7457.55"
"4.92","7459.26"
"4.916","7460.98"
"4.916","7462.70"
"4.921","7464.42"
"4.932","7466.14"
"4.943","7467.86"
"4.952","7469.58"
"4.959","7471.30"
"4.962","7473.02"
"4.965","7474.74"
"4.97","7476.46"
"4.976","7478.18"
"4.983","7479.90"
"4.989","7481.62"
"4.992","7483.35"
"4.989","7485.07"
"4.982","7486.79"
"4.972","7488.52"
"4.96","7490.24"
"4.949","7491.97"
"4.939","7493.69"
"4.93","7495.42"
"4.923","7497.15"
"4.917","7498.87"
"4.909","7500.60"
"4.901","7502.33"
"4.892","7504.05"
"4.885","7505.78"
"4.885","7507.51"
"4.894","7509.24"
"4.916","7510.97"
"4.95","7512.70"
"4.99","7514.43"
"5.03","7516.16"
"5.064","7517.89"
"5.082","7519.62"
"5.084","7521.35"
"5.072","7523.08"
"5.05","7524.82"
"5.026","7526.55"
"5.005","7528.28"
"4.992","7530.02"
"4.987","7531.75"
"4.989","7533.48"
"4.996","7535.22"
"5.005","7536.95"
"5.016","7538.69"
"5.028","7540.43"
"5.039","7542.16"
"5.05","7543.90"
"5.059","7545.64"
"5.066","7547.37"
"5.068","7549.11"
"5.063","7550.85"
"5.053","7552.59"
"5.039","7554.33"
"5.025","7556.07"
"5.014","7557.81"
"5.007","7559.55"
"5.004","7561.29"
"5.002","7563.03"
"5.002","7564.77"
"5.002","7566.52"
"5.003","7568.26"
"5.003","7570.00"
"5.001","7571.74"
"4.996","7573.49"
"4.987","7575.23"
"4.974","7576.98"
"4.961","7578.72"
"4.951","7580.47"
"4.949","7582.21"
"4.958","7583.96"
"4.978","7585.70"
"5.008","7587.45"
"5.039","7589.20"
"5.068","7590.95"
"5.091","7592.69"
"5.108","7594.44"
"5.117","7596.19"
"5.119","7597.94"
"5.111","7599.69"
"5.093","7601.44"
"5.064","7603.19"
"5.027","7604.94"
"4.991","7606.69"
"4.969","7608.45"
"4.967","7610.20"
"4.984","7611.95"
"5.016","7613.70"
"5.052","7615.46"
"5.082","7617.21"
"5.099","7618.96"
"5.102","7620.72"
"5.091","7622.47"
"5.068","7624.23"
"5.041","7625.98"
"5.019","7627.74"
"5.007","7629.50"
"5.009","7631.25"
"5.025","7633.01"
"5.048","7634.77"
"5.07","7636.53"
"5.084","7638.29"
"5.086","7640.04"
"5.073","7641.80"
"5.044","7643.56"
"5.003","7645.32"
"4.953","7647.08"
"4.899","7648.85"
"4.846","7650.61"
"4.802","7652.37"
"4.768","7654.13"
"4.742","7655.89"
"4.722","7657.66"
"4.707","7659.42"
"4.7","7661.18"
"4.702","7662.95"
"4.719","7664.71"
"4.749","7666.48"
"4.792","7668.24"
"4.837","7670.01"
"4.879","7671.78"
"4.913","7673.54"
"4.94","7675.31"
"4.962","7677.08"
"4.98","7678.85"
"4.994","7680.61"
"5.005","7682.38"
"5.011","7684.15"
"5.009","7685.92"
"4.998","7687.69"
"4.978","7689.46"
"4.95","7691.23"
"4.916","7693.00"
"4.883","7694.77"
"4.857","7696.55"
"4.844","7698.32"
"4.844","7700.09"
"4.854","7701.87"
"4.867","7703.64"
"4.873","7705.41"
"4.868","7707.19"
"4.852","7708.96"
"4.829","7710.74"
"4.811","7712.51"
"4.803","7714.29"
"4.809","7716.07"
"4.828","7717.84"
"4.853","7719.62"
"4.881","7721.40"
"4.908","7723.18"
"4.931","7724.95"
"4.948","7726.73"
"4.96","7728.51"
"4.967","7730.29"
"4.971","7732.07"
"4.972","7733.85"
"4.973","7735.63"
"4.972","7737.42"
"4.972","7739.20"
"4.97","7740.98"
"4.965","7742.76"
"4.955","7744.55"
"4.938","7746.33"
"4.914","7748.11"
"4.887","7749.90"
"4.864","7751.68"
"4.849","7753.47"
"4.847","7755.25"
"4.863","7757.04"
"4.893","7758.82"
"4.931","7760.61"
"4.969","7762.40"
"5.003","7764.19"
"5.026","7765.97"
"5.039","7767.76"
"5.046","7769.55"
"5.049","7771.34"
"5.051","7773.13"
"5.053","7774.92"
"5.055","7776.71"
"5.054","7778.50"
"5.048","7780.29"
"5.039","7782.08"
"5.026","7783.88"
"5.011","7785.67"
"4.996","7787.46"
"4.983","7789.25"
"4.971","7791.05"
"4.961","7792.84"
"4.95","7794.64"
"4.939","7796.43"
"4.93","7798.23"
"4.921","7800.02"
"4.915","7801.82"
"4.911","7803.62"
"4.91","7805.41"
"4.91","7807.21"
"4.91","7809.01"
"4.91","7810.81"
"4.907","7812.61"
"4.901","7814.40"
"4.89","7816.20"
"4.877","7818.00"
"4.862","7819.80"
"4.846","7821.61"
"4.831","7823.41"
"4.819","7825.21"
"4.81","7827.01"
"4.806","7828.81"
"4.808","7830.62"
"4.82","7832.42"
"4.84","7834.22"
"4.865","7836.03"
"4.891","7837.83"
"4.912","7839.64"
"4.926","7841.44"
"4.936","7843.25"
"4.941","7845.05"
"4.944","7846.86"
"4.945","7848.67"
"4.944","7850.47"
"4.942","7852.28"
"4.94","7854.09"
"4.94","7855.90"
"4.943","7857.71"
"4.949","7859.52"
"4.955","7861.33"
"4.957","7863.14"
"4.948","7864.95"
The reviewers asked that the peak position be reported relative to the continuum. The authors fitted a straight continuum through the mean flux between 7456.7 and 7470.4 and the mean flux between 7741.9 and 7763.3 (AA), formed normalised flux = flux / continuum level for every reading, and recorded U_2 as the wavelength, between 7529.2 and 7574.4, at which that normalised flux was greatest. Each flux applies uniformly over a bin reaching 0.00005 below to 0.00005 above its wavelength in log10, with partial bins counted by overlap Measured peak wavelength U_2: 7549.11 AA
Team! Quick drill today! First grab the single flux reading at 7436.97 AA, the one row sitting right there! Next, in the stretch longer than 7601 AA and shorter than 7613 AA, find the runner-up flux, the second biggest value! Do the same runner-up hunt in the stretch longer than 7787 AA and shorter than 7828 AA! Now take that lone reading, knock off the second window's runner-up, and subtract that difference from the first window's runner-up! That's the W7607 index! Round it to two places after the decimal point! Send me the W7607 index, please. 5.07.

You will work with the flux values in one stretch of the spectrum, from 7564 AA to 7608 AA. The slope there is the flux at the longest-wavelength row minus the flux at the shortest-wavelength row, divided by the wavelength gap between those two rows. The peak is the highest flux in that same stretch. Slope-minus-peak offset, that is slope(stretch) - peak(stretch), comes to -5.12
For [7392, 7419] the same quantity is -4.97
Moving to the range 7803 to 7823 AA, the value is -4.91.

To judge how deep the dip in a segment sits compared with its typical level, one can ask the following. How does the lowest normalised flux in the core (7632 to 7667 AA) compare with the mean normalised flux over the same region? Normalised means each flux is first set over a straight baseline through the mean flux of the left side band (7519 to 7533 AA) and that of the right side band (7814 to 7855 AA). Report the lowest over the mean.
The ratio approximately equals 0.963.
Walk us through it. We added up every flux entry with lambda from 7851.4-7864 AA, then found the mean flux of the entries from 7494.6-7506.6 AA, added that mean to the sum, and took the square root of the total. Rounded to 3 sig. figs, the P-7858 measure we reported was 6.29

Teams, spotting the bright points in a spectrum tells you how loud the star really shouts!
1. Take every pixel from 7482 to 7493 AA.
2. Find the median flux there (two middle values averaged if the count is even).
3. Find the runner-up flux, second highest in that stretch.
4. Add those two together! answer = 10.0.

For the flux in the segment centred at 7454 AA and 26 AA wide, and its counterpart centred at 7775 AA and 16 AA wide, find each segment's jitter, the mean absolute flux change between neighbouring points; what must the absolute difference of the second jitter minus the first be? 0.000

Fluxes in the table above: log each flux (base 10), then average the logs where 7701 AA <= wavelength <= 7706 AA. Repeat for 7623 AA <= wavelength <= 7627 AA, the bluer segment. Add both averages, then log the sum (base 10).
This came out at 0.143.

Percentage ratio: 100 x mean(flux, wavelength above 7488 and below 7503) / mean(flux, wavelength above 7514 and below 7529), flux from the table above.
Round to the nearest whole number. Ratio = 98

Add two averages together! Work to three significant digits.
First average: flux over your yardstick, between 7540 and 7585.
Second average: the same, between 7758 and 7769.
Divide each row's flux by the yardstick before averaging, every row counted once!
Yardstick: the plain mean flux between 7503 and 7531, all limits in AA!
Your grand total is 2.00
